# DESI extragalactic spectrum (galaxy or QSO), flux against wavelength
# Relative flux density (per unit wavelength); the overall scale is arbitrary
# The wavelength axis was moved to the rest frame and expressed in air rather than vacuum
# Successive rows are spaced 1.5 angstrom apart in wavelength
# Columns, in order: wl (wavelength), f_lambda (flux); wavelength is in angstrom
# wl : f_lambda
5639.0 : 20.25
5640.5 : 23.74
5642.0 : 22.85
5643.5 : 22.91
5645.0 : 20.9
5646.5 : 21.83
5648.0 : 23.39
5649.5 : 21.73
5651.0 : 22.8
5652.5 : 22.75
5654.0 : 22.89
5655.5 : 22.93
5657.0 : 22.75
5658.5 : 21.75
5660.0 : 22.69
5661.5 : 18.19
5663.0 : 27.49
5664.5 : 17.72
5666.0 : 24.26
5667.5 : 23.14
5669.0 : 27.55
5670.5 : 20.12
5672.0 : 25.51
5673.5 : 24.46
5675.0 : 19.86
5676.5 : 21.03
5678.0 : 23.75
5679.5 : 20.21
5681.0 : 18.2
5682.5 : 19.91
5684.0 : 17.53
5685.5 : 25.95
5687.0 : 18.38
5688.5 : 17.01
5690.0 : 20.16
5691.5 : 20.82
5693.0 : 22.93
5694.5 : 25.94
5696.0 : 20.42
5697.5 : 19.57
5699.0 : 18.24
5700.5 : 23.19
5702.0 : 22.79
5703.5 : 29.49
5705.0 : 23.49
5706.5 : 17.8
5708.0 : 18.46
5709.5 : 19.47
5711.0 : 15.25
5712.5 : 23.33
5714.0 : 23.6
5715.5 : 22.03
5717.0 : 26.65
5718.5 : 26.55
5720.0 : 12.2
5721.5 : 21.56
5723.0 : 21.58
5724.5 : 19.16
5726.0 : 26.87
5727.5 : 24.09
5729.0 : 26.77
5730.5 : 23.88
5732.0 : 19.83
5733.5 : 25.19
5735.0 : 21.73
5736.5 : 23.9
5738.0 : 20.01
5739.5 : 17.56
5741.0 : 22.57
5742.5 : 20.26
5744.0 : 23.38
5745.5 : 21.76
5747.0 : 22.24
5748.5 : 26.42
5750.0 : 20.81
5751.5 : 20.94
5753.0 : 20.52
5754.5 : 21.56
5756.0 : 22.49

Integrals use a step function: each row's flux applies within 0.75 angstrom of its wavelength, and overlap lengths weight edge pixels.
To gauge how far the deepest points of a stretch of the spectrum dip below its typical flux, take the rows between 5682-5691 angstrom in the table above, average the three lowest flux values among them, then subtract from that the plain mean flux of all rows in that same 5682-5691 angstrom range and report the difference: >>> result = -2.2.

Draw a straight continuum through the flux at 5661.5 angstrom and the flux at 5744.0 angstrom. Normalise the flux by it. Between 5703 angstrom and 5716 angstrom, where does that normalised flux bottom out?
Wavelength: 5711.0 angstrom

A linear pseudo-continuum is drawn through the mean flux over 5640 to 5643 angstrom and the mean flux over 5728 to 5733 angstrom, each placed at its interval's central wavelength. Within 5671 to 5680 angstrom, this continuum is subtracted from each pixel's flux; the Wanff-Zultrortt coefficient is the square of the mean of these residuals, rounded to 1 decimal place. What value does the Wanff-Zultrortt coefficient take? 0.8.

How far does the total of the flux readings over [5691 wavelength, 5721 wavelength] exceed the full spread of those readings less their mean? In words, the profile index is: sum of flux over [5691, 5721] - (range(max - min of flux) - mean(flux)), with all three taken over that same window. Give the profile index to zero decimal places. 437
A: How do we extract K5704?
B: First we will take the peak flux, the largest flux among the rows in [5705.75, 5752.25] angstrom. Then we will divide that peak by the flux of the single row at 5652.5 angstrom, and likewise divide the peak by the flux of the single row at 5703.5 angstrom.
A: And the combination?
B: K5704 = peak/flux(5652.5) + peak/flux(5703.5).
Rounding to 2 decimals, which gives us 2.09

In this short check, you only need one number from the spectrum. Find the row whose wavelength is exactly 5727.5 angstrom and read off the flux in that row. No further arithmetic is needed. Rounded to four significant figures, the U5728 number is 24.09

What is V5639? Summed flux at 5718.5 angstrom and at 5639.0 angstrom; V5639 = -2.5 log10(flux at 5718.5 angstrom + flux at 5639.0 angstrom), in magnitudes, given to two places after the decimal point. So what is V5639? -4.18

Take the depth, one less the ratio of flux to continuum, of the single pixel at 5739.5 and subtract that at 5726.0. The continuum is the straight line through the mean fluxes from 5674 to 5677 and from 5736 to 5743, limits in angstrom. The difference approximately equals 0.45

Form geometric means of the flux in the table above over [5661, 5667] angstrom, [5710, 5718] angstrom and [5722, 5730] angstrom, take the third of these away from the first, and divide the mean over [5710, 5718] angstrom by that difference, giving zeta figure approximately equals -11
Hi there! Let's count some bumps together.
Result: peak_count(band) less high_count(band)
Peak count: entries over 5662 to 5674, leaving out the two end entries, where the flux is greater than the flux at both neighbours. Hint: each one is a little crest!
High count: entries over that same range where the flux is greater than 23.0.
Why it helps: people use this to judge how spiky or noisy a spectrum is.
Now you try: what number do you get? -3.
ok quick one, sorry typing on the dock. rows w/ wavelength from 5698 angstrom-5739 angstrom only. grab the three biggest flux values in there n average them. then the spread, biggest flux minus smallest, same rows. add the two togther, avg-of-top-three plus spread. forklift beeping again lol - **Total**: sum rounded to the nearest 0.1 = 45.0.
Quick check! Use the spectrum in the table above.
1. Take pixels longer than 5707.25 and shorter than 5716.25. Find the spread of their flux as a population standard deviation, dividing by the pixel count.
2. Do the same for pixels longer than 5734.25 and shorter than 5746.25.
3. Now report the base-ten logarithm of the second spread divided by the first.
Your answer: -0.19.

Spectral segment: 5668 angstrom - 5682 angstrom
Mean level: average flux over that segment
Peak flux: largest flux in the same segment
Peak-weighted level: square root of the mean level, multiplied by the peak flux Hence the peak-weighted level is 130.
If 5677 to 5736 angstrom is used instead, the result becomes 137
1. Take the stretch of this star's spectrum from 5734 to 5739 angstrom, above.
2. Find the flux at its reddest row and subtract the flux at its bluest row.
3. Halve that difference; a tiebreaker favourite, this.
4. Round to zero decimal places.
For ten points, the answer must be -1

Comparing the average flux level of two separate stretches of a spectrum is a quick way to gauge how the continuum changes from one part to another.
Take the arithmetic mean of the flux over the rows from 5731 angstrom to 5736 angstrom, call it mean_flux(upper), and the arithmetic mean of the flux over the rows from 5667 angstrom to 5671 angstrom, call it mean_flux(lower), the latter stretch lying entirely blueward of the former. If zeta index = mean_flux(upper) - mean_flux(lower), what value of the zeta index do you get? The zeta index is -1.4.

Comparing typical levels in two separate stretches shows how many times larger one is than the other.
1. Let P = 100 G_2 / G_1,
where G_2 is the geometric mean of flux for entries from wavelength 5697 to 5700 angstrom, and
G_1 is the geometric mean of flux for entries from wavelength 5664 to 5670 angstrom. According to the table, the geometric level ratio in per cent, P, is 83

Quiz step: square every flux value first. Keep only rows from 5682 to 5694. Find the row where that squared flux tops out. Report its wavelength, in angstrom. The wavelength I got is 5685.5 angstrom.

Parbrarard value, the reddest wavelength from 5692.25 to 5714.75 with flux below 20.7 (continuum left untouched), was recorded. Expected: 5711.0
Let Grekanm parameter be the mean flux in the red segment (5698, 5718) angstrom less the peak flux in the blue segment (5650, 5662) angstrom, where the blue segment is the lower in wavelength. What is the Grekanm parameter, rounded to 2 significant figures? -1.1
